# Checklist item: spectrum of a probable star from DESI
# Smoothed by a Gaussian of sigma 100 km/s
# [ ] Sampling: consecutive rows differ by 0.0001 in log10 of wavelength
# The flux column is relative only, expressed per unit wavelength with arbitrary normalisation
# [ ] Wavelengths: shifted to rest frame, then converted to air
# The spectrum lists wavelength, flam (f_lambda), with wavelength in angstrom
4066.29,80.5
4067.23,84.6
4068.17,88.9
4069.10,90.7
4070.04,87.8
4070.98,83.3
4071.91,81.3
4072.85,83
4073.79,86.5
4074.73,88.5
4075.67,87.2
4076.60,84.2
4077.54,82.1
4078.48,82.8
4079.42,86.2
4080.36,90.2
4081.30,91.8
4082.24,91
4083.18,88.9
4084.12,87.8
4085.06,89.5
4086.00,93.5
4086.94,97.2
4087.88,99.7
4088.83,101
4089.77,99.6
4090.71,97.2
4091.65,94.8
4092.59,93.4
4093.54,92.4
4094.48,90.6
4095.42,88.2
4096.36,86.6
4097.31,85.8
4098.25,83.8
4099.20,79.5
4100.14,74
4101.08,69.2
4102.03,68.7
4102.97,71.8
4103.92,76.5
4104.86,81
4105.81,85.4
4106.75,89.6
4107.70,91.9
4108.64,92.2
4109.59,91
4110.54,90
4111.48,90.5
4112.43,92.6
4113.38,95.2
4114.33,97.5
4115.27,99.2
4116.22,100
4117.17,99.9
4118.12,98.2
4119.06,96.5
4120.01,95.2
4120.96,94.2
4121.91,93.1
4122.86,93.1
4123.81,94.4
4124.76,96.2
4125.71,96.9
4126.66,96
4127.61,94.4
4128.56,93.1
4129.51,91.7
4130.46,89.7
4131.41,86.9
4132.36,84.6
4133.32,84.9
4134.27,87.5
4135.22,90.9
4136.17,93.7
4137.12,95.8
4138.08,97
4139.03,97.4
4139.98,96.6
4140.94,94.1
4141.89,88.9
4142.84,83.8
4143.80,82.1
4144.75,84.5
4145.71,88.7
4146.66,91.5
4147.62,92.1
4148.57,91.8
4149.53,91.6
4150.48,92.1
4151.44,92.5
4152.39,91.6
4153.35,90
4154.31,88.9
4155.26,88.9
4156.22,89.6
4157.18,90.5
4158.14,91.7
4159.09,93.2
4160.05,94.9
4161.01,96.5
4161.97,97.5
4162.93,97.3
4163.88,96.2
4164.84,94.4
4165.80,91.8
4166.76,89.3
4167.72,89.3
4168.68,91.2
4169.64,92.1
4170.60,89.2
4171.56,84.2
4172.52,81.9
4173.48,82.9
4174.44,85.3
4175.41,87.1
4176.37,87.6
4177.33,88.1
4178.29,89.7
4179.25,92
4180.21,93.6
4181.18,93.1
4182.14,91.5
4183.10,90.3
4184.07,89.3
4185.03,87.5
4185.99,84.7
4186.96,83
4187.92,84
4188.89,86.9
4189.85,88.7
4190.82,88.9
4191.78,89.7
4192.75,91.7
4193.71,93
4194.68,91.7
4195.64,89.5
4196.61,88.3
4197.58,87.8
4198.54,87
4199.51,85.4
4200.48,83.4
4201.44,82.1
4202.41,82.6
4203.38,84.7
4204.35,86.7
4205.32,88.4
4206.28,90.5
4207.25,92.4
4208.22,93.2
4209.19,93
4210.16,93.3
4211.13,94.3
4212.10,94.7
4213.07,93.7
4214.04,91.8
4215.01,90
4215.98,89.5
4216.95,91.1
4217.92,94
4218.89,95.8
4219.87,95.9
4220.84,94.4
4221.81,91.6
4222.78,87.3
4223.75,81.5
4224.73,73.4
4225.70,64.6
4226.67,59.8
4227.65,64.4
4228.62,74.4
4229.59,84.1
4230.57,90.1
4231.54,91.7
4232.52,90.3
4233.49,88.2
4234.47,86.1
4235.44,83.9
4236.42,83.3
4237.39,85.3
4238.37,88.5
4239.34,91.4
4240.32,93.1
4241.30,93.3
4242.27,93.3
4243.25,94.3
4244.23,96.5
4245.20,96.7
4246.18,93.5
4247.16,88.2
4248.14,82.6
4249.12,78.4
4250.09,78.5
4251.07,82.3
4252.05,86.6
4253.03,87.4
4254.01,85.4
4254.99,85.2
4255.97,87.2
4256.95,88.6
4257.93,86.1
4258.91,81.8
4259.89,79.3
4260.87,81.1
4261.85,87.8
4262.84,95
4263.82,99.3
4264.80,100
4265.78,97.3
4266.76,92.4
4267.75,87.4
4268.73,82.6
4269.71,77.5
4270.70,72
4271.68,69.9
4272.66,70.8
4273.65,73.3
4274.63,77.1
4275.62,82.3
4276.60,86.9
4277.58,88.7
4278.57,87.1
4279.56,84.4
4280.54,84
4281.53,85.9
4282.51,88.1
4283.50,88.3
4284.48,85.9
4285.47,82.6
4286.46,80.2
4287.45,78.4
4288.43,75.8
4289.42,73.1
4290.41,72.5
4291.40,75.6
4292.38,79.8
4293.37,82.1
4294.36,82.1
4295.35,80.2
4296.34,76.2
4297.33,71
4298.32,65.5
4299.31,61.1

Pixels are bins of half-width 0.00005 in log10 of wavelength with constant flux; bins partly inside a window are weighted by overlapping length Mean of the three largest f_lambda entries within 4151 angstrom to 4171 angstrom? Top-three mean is 97.1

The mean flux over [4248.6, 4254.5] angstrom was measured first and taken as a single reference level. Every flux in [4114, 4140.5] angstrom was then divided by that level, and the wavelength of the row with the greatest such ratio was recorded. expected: 4116.22 angstrom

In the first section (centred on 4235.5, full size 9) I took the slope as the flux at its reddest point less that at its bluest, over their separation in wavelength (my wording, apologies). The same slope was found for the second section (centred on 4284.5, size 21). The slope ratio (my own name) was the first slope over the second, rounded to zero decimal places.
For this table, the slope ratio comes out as 0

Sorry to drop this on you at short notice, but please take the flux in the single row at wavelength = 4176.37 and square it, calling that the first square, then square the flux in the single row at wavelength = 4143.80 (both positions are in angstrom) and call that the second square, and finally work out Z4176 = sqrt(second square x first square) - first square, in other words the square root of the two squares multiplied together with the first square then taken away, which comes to -482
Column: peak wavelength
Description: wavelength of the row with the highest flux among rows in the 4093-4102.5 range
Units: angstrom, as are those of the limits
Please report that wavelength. 4093.54 angstrom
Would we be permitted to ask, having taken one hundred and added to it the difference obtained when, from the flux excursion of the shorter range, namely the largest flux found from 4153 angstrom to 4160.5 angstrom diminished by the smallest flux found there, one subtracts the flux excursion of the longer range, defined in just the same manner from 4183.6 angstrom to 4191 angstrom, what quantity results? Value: 100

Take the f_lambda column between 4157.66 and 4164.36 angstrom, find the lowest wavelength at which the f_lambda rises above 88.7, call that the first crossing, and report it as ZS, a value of 4158.14 angstrom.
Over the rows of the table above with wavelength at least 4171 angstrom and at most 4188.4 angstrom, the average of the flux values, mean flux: 88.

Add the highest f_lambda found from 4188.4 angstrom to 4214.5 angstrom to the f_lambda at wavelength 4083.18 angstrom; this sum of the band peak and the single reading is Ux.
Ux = 184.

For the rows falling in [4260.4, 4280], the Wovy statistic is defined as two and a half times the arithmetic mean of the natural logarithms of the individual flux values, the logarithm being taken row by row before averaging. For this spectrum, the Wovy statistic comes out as 11.1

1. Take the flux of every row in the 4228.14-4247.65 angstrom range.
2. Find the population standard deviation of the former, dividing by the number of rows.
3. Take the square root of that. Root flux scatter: 2.29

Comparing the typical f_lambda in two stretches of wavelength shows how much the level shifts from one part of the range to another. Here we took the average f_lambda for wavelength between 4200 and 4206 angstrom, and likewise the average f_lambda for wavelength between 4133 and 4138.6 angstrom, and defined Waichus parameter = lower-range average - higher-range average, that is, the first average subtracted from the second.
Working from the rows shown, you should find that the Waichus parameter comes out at 7.0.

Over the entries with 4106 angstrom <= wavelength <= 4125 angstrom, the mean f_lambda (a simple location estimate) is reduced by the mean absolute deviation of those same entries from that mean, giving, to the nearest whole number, 92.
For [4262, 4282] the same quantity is 77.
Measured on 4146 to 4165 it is 90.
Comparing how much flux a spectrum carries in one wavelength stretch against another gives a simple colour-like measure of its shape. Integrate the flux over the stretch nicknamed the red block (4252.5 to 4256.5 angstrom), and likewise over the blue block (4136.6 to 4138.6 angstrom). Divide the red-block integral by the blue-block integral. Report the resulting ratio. 1.8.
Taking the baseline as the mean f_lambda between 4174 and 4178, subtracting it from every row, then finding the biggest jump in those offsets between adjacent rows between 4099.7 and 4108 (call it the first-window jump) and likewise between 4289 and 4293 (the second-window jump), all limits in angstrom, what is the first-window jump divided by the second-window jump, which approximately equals 1.1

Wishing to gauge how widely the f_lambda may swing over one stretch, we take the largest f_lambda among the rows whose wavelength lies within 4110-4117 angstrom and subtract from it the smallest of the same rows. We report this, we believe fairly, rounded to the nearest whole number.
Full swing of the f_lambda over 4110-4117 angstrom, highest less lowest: 10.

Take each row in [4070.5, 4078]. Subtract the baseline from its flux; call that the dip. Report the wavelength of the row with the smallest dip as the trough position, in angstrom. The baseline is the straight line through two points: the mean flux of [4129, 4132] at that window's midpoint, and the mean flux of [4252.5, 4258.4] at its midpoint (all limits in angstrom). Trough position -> 4071.91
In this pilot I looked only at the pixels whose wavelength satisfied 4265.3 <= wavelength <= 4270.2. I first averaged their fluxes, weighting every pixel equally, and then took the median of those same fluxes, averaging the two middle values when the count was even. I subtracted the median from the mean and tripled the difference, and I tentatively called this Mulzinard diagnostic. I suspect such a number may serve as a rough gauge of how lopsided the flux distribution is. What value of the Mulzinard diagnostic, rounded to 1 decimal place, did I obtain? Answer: 0.1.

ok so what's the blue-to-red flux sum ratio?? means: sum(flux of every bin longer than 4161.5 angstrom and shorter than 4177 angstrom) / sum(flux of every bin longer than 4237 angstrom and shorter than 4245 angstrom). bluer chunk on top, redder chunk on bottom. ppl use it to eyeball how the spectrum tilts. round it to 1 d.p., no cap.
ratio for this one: 2.0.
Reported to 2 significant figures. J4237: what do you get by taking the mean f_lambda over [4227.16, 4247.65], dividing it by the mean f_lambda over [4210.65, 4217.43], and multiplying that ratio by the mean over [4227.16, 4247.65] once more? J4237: 84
